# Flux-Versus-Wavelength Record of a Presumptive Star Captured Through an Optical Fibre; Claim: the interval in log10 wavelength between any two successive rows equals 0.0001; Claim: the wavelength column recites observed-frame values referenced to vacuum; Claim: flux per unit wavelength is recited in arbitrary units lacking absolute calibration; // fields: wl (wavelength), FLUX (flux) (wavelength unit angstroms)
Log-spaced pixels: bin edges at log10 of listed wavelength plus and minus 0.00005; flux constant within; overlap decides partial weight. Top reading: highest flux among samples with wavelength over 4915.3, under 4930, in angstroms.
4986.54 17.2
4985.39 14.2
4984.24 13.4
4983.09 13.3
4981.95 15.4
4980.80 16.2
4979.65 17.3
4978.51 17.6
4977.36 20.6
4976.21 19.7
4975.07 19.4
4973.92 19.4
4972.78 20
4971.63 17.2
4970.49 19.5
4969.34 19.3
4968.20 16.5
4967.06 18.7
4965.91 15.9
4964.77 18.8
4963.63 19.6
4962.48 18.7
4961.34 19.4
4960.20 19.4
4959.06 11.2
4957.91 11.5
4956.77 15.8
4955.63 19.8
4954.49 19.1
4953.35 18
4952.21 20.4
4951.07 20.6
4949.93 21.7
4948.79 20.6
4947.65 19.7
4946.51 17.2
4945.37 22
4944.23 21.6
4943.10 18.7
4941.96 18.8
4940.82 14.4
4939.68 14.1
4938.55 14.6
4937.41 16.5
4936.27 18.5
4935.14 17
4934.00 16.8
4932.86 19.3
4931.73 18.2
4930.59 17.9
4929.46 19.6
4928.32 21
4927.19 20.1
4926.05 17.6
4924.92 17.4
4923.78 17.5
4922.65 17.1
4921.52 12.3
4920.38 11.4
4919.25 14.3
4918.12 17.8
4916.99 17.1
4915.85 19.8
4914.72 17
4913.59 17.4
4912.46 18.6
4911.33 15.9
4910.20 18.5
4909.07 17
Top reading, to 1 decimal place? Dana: 21.0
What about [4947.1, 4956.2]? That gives 21.7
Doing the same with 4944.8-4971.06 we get 22.0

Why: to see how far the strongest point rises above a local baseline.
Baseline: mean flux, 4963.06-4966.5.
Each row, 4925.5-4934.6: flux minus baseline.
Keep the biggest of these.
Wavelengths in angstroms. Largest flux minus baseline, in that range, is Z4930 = 2.9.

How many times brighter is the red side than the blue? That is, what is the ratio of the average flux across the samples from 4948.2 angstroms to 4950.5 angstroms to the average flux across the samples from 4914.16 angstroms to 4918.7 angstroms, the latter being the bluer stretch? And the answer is 1.2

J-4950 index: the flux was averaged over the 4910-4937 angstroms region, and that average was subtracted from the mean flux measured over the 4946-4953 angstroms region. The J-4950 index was 2.6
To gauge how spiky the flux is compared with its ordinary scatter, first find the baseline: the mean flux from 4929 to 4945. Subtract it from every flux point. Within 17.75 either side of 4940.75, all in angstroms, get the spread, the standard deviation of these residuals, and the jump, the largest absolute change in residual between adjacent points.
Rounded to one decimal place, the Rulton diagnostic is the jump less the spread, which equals 2.4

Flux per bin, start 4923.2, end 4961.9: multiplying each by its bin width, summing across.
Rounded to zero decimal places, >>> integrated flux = 701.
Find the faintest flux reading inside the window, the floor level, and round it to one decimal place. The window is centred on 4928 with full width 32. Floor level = 11.4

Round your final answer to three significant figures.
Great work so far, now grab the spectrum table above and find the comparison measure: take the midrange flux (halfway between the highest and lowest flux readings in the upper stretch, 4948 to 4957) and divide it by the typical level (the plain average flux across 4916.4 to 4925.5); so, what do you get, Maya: 1.20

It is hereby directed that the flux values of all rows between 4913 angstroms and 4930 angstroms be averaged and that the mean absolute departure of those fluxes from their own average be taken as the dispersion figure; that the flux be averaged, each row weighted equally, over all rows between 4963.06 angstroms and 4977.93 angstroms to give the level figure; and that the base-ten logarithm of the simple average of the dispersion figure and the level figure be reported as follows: 1.01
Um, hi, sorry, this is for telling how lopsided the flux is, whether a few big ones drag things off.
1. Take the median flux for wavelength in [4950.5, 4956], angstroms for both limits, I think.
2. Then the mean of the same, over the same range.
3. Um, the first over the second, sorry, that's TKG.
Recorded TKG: 1.01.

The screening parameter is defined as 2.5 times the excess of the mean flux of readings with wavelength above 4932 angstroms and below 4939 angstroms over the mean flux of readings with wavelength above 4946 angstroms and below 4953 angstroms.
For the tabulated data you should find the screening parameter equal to -7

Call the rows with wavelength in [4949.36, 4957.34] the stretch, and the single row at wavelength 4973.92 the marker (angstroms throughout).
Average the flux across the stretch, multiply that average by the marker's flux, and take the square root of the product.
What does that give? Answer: 19.4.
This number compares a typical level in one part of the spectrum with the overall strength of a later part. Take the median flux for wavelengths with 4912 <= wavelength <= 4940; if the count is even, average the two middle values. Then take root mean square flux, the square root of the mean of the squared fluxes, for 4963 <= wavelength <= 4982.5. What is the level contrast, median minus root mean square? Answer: -1.0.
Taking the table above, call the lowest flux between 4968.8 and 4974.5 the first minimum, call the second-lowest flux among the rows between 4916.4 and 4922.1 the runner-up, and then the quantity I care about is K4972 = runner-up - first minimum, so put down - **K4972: -4.9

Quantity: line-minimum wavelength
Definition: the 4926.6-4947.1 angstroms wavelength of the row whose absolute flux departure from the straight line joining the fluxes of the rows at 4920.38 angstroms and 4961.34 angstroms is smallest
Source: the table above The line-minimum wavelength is 4938.55 angstroms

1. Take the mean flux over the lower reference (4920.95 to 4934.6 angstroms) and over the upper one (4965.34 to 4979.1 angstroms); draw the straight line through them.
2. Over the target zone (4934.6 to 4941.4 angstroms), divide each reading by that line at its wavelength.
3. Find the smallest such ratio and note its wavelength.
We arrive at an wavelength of 4939.68 angstroms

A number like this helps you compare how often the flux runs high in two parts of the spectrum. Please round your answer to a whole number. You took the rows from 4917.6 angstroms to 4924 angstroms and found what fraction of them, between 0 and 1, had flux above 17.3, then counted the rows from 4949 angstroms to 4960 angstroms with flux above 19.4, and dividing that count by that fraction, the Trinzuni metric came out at 12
